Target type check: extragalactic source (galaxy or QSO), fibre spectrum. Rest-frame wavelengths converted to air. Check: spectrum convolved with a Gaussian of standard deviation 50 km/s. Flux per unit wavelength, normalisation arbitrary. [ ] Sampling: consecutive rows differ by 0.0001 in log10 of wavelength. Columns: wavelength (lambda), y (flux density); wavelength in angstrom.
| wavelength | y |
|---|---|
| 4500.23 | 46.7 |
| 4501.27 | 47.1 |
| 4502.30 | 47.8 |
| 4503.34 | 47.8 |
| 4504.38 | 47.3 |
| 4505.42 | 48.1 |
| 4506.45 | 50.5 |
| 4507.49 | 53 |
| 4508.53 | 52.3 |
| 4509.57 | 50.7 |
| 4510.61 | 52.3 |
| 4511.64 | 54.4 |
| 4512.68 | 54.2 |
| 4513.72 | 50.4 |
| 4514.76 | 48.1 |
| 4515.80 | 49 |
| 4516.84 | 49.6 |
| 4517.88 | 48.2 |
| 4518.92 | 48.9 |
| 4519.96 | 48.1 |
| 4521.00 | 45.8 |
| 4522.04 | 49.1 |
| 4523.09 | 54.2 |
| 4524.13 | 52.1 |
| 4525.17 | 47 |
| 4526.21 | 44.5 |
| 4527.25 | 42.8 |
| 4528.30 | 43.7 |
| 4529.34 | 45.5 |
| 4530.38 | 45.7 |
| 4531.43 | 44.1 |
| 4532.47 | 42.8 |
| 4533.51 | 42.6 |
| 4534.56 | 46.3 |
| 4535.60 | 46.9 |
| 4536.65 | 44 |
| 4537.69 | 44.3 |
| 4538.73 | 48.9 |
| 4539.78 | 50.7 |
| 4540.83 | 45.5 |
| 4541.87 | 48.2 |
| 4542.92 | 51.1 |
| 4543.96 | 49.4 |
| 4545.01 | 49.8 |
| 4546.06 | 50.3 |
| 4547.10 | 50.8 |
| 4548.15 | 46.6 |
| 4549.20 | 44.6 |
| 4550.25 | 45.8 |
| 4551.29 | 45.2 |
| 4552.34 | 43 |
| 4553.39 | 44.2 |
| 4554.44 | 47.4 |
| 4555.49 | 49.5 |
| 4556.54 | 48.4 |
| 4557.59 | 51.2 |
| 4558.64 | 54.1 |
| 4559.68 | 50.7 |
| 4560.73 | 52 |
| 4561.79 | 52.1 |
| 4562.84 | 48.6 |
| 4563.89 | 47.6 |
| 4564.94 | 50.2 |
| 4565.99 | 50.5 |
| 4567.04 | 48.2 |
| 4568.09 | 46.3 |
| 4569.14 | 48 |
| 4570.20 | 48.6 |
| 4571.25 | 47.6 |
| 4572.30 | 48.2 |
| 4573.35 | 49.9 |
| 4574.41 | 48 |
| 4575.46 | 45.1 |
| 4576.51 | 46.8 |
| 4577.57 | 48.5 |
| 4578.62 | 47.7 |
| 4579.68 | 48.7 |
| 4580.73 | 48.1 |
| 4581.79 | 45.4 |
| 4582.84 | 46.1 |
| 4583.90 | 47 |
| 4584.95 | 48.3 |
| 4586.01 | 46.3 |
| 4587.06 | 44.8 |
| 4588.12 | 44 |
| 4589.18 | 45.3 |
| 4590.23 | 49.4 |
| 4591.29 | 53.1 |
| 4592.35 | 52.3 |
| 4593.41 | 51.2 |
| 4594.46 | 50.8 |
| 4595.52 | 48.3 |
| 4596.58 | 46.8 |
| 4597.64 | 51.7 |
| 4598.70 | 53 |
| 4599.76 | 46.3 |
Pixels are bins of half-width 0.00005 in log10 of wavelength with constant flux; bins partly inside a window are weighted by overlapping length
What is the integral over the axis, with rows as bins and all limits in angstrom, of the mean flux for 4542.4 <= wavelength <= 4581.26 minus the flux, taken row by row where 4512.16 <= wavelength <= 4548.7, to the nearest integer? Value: 28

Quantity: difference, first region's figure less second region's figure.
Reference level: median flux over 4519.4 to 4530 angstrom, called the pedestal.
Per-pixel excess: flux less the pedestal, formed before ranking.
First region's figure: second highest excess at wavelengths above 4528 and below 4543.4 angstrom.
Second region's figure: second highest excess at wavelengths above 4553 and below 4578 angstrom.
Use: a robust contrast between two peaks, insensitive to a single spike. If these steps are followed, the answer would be -1.4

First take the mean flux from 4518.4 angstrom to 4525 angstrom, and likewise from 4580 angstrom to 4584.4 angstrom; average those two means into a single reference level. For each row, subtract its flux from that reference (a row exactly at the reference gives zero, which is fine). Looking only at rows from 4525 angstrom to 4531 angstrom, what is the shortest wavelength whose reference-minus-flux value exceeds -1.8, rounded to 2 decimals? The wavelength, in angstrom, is 4525.17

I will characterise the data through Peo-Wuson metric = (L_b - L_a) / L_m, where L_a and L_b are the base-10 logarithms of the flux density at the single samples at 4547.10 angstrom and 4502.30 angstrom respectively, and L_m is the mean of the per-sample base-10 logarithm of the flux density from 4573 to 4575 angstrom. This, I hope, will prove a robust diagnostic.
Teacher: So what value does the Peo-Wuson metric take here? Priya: -0.016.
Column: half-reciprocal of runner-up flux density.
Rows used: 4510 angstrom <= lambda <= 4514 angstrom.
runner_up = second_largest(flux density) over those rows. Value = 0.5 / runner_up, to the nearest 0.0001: 0.0092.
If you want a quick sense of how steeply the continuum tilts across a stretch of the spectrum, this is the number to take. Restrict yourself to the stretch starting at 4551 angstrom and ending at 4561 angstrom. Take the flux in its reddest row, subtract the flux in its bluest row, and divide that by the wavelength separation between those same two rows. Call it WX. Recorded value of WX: 0.7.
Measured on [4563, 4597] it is 0.0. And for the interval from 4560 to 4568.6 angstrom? -0.8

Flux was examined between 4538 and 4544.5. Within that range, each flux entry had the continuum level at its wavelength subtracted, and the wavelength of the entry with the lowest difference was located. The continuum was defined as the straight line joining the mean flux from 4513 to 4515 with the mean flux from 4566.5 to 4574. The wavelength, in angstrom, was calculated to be 4540.83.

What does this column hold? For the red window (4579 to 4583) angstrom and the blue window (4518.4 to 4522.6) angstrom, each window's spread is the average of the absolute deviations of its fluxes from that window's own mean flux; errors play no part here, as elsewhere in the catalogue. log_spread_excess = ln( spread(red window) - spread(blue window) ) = -1.4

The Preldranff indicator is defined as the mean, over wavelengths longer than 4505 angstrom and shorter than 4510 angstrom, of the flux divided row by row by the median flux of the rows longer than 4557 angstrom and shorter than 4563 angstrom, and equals 0.99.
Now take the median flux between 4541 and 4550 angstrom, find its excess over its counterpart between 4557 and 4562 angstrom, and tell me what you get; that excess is -2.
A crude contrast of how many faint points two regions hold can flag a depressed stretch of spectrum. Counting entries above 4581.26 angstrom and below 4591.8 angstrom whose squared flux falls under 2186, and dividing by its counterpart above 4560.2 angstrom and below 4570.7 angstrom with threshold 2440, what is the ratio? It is 1.00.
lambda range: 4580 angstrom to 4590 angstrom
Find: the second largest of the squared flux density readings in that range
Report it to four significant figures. 2314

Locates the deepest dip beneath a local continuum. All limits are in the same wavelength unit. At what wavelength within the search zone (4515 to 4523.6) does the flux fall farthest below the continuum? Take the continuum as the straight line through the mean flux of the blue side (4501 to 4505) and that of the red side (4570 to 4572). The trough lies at 4521.00 angstrom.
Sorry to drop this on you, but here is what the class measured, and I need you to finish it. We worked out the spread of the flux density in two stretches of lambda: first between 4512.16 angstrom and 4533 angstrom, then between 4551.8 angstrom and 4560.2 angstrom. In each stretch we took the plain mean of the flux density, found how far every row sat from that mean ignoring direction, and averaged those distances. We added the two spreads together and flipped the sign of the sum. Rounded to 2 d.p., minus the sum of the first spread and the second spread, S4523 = -5.54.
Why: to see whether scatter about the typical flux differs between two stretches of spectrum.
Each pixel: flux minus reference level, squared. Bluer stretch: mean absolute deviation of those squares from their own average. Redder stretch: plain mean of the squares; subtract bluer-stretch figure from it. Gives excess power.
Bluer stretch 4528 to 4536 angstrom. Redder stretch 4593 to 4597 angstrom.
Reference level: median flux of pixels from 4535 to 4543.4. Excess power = -1.8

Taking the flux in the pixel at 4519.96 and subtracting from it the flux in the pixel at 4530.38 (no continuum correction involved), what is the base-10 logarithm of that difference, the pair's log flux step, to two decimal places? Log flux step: 0.38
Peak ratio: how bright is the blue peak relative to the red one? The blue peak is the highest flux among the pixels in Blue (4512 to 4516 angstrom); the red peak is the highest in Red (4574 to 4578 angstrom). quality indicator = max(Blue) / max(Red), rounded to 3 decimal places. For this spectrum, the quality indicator 1.118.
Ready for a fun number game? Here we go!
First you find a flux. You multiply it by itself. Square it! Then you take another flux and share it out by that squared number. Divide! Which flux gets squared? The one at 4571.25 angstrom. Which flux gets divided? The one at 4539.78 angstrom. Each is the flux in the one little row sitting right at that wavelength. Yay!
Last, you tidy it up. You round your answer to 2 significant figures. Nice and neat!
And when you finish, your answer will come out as 0.022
